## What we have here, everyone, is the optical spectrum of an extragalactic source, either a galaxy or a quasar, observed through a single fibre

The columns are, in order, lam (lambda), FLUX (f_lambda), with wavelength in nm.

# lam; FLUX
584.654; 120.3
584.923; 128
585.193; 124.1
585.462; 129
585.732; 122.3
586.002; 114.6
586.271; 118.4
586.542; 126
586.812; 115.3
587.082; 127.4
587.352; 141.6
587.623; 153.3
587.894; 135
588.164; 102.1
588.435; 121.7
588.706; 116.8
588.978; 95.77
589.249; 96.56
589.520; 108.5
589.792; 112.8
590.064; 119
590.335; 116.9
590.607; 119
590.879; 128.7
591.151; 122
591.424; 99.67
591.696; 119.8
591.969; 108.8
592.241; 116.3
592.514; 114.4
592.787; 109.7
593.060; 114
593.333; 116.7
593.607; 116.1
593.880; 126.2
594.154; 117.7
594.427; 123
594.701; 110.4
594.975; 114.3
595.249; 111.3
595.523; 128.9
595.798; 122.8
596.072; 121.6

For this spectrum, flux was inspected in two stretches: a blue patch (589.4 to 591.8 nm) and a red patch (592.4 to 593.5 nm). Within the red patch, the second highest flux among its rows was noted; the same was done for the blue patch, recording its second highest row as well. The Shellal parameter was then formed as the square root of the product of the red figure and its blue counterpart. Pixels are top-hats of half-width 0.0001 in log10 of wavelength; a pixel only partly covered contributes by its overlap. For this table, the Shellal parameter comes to 118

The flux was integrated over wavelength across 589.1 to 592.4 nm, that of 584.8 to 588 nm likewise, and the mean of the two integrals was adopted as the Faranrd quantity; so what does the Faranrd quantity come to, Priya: 393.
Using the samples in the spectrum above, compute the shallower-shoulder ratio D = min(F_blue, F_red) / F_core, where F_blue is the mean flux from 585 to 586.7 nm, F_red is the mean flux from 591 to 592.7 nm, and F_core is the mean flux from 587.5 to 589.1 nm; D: 0.94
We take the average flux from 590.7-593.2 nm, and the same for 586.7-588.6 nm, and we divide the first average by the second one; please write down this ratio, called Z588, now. 0.90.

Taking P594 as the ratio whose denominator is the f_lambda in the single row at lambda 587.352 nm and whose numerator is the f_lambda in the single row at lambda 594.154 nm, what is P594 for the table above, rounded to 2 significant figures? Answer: 0.83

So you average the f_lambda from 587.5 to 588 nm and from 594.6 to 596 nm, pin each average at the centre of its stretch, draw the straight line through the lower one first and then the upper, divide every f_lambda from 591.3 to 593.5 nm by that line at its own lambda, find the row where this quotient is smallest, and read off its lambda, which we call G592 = 591.424 nm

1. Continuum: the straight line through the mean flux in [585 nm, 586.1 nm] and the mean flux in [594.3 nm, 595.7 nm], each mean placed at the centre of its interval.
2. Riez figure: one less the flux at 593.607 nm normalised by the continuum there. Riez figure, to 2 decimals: 0.02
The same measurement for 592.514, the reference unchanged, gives 0.04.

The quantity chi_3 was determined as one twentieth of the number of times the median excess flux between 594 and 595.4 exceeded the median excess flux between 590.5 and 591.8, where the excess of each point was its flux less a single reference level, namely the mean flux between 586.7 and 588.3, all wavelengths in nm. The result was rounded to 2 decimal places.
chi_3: 0.08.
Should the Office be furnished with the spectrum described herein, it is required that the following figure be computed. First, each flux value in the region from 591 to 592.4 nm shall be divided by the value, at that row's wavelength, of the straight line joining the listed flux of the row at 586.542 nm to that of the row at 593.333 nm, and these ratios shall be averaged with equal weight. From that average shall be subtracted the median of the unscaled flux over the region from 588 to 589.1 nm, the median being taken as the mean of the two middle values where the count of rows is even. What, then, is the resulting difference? -108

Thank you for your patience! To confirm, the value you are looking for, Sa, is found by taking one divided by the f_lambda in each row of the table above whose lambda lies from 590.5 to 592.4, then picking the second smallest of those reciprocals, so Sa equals 0.0082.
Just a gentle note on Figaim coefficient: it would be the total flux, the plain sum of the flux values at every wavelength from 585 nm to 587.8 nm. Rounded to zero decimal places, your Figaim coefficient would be 1272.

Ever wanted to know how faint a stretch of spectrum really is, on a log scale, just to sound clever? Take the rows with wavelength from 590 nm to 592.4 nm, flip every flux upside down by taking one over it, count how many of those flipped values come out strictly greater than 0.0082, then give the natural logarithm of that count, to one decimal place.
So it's 1.9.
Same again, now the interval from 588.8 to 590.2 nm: 1.6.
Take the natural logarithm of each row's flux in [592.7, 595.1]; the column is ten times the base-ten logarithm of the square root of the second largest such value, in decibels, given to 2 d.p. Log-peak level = 3.41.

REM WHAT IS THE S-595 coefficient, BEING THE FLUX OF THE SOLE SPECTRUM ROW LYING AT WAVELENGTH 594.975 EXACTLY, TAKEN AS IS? 114.3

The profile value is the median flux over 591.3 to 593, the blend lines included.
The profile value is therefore 112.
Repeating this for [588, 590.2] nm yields 111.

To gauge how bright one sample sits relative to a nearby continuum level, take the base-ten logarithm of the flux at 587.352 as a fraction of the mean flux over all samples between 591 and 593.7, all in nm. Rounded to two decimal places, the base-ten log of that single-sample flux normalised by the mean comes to 0.10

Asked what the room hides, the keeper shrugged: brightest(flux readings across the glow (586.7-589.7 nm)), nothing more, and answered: 153.3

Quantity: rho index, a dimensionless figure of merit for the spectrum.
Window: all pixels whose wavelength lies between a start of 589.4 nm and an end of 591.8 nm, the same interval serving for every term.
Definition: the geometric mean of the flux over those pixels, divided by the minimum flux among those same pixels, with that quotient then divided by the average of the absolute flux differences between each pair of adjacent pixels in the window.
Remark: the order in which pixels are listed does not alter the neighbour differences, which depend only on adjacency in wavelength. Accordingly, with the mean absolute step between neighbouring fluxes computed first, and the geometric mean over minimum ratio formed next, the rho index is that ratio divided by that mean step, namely 0.13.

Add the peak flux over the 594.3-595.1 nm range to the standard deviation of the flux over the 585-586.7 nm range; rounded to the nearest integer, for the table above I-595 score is 128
